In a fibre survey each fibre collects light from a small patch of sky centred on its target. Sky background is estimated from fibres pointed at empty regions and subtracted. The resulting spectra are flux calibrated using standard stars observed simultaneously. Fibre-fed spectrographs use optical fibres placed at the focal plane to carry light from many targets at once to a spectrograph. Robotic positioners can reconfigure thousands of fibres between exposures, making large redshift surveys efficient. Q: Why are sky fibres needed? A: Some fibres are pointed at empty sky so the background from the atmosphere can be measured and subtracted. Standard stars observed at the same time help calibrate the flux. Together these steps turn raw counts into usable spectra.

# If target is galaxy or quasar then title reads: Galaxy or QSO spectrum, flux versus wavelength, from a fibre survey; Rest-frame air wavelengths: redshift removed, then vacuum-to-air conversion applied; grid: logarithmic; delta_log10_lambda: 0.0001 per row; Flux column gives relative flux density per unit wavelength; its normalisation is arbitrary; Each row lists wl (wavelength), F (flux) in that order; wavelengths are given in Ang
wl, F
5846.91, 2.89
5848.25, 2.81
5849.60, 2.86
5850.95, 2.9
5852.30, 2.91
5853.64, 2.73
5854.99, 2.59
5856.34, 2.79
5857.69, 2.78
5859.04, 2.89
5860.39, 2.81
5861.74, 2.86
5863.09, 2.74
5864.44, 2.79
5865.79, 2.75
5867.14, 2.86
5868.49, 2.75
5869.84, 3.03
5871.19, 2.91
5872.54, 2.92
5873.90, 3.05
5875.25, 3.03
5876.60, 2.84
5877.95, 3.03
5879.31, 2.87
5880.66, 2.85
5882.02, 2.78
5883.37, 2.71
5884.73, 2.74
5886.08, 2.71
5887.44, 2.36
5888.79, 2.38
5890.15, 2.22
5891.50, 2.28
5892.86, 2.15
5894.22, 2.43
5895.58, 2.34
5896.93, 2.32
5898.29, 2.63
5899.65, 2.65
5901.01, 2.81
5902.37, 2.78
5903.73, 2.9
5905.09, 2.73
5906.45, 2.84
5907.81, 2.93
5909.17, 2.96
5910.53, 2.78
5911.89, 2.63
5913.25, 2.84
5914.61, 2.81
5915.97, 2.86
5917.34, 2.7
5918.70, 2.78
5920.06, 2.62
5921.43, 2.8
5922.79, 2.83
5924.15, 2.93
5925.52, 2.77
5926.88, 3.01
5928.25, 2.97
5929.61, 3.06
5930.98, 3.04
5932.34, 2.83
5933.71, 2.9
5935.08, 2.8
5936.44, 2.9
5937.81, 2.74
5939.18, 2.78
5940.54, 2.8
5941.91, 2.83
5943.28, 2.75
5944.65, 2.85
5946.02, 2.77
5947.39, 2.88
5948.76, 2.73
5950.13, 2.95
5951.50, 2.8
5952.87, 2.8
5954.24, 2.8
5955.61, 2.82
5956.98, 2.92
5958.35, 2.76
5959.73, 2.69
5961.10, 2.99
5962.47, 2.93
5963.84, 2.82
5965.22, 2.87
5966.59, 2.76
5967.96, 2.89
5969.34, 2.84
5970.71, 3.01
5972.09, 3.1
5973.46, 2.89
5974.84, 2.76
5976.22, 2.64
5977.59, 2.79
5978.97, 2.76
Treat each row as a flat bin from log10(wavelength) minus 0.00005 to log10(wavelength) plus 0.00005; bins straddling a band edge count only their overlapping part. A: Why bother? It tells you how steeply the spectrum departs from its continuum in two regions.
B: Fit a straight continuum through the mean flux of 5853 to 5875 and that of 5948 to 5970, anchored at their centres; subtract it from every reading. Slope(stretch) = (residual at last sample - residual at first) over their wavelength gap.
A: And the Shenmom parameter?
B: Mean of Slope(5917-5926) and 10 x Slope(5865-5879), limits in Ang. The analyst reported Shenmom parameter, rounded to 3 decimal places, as 0.119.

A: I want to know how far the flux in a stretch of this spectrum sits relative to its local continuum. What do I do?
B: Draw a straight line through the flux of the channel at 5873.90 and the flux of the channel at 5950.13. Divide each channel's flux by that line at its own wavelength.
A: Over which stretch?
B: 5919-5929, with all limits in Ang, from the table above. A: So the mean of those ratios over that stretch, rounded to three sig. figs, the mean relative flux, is 0.954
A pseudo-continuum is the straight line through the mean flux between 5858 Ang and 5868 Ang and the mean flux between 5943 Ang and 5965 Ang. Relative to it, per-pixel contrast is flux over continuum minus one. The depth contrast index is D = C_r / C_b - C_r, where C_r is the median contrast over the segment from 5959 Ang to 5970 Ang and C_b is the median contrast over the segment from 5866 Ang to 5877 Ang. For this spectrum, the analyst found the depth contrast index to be 0.2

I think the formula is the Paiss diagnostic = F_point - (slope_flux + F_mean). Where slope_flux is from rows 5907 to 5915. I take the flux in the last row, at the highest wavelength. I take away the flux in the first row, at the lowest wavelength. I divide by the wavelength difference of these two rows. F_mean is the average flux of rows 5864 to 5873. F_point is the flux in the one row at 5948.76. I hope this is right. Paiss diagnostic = -0.11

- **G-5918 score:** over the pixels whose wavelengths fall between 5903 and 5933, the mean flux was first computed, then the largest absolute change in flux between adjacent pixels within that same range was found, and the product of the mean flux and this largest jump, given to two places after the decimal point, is 0.68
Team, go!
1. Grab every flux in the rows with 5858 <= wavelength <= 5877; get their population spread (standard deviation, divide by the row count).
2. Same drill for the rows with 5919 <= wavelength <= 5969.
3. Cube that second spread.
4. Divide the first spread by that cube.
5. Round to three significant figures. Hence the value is 110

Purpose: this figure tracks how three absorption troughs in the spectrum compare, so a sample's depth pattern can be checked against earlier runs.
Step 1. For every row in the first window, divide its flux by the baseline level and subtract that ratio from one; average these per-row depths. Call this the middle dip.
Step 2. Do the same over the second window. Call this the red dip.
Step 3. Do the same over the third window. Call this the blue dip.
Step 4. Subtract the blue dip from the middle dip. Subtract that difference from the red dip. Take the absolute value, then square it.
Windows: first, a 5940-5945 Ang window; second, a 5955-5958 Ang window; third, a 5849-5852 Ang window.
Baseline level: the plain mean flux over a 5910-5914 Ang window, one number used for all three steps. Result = 0.005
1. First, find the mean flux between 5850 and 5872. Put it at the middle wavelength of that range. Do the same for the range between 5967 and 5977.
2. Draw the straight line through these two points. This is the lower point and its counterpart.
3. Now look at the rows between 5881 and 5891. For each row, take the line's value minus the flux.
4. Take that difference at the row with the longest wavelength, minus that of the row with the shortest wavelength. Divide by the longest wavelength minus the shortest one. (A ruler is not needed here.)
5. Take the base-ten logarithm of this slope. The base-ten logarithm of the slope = -1.2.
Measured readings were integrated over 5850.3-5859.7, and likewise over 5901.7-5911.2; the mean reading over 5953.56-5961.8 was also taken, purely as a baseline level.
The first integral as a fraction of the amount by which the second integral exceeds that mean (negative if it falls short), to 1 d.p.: 1.1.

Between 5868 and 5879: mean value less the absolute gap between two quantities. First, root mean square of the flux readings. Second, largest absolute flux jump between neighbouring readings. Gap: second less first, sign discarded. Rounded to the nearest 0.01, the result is 0.28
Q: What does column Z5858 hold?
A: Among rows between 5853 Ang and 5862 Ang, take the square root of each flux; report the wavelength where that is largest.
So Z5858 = 5859.04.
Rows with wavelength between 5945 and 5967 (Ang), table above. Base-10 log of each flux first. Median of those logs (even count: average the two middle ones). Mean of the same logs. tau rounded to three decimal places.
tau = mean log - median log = 0.003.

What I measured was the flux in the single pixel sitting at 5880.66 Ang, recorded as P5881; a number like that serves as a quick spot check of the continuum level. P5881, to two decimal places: 2.85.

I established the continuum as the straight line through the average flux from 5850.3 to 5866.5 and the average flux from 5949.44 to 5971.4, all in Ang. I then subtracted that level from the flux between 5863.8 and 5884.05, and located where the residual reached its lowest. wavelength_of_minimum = 5883.37 Ang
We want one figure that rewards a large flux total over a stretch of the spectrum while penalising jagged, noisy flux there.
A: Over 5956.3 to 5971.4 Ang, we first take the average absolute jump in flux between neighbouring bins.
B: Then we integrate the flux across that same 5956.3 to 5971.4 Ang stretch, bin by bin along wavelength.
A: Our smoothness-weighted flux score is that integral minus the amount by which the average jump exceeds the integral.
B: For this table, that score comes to 86.3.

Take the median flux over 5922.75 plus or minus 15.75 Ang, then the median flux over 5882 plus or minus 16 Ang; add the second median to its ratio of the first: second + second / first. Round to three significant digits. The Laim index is 3.72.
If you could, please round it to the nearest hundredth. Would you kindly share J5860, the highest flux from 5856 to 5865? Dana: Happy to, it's 2.89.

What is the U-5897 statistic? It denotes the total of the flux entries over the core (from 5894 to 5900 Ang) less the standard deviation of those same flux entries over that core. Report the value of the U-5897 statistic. 12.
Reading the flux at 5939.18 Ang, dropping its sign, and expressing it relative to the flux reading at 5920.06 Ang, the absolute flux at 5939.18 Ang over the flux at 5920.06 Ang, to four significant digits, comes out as 1.061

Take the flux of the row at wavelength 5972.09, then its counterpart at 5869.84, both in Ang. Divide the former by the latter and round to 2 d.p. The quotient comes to 1.02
